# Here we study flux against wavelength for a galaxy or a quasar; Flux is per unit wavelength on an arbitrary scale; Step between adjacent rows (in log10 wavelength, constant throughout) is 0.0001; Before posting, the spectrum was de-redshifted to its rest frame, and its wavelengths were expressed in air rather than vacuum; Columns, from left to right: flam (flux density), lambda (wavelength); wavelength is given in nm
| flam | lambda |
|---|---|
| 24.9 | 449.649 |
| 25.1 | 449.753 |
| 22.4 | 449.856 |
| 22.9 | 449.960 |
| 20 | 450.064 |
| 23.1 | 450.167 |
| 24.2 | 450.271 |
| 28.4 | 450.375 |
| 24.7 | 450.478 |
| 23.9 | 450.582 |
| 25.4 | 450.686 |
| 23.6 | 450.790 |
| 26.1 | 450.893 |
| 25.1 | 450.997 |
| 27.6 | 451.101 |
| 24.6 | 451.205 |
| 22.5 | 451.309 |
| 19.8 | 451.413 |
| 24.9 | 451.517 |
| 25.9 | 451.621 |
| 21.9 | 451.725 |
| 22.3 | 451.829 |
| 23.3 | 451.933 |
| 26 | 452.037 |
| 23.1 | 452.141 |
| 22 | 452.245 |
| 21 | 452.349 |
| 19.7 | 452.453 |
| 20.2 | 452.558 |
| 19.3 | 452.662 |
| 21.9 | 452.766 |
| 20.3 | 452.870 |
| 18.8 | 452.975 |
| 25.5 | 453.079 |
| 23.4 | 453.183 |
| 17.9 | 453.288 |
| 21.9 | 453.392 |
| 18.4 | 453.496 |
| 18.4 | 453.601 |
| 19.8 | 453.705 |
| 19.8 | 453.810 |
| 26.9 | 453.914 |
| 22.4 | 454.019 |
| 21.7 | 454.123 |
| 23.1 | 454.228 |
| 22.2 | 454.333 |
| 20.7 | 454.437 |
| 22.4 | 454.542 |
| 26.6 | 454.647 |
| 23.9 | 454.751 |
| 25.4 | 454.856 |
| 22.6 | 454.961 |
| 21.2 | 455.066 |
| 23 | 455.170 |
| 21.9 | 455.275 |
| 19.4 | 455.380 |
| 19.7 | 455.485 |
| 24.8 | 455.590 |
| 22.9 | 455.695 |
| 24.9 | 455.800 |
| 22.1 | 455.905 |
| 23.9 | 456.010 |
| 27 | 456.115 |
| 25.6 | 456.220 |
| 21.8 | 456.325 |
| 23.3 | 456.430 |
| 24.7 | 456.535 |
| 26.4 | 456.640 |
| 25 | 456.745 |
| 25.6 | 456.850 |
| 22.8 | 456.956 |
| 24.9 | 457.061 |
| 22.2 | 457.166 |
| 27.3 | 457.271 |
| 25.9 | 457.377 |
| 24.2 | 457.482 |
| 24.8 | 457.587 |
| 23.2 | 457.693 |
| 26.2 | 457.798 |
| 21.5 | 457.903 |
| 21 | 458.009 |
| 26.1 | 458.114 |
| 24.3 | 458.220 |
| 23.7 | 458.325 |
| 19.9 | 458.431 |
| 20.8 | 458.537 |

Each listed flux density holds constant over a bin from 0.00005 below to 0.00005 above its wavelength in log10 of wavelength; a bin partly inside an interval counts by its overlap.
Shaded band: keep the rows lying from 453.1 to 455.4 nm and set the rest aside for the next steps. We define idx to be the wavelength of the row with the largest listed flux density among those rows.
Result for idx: 453.914 nm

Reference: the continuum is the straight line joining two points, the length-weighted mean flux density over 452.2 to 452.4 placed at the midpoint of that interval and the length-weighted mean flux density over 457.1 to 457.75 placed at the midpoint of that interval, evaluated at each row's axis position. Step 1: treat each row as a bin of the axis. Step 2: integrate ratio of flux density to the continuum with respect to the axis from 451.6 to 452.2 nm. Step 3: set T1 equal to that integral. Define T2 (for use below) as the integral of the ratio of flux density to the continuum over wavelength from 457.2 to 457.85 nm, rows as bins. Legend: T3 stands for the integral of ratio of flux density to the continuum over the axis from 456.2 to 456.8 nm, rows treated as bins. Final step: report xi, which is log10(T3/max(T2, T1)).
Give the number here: -0.039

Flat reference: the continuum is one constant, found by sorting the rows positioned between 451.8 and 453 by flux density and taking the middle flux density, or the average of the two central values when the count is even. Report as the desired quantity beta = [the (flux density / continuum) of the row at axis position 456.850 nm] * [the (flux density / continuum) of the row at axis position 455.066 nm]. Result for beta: 1.18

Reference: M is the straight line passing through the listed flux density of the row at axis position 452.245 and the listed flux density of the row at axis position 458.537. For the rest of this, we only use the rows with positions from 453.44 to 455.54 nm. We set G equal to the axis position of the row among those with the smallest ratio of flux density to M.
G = 453.496 nm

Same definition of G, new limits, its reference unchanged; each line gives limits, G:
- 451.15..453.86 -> 453.288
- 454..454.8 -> 454.437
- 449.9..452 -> 450.064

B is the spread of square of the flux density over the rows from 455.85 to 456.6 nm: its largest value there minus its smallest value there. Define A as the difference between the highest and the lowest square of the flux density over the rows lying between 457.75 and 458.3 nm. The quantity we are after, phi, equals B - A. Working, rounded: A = 245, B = 254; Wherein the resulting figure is 8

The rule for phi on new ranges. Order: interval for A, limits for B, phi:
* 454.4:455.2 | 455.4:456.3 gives 62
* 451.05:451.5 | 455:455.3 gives -290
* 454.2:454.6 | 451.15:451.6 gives 123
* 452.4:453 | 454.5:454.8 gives 80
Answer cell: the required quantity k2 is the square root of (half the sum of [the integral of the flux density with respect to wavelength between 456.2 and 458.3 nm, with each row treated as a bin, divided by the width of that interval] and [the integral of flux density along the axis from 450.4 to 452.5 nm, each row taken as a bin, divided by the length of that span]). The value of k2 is 4.90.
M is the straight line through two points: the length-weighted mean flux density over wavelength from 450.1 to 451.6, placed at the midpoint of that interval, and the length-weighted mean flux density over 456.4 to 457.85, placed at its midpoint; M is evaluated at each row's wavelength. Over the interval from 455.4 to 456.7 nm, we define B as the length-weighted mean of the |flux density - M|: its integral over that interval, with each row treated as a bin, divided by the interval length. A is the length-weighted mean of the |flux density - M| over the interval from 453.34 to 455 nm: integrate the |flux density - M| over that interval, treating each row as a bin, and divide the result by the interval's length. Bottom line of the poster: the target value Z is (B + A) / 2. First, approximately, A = 3.0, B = 1.73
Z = 2.4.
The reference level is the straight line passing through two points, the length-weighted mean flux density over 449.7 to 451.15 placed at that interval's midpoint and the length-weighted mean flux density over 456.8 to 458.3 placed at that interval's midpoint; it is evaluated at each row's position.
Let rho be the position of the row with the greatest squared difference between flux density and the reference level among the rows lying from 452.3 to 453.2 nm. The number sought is 452.975 nm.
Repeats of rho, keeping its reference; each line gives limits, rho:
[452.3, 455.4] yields 453.288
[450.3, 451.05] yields 450.375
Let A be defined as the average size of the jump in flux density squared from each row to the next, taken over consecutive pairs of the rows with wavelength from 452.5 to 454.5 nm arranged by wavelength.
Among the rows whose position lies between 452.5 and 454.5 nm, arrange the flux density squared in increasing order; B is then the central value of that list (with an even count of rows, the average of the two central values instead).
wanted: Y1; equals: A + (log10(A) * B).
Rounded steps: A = 111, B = 428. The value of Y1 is 988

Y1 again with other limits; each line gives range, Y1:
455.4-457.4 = 1379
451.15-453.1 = 1060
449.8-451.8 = 1327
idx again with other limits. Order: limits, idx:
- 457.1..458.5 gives 457.271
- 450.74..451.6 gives 451.101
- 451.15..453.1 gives 452.037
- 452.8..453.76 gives 453.079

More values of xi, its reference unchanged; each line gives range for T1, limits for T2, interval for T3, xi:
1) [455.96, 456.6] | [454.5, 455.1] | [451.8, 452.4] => -0.005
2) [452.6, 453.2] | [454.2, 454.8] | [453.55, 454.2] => 0.011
